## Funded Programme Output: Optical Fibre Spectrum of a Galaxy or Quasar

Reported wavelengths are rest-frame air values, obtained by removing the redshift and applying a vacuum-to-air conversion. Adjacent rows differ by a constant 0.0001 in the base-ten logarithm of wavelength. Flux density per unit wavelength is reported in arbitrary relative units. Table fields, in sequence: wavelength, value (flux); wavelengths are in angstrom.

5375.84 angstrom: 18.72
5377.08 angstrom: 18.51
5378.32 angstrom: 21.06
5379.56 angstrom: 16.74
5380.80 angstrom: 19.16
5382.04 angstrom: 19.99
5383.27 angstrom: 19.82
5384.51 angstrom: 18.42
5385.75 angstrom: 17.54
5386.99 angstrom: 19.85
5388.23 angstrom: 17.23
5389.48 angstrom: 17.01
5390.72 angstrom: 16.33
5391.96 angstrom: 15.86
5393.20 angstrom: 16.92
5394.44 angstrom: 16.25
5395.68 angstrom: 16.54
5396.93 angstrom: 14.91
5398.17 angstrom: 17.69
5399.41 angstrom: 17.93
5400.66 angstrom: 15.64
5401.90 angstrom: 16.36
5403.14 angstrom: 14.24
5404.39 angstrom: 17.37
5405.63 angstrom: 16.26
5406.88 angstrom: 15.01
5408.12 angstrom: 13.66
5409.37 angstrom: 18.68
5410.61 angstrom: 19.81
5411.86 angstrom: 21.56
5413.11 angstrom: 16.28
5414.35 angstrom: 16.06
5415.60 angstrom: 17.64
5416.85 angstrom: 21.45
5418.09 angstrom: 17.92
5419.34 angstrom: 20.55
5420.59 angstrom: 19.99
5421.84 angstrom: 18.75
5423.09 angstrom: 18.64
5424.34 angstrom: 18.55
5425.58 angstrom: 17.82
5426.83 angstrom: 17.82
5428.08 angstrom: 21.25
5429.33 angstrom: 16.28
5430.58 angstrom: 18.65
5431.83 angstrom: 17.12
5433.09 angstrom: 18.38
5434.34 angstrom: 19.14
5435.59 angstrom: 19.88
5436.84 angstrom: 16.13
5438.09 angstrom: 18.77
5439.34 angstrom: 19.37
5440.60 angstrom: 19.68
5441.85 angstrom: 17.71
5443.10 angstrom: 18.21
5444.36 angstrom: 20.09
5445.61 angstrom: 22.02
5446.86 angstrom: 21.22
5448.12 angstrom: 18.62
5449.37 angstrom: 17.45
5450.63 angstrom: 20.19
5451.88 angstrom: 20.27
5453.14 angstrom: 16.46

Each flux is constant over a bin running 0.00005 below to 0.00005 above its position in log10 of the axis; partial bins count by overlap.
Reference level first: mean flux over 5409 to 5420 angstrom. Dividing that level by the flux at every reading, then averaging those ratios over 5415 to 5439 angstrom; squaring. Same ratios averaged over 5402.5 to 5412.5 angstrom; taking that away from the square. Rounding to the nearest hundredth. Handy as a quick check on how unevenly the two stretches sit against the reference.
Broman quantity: -0.10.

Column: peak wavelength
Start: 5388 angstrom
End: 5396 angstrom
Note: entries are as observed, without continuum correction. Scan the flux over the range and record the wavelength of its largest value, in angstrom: 5388.23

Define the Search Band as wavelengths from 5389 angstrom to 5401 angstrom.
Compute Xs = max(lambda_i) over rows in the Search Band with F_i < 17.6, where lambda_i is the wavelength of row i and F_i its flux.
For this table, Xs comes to 5400.66 angstrom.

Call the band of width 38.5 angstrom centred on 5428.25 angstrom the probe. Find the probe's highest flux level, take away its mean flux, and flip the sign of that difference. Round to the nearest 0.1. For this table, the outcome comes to -3.1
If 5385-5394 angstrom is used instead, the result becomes -2.6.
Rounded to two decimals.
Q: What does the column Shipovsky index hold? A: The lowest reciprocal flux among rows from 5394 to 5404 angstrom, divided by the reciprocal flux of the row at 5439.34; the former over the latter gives 1.08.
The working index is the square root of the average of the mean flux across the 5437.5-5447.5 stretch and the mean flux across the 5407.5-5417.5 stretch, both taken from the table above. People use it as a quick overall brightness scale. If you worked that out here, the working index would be 4.35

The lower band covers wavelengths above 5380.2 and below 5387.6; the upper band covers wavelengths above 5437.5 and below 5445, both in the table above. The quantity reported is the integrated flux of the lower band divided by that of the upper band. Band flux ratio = 1.00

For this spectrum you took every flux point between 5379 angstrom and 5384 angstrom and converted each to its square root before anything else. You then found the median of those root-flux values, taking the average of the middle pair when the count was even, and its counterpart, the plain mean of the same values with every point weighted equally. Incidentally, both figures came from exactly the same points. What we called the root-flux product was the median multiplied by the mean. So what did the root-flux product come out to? 19.2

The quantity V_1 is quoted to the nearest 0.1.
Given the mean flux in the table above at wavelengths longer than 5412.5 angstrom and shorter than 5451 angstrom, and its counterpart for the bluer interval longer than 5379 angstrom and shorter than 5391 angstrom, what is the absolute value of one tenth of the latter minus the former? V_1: 16.9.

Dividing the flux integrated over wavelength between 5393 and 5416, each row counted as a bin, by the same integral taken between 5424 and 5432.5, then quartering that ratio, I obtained 0.62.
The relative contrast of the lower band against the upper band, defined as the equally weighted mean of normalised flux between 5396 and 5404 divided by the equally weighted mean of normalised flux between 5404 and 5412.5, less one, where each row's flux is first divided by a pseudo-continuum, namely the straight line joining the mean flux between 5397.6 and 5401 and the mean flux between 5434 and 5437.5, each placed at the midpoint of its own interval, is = -0.06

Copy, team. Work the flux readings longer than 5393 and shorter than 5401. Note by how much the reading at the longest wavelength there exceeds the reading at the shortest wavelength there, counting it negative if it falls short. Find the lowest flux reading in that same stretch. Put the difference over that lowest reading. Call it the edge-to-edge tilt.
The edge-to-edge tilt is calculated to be -0.09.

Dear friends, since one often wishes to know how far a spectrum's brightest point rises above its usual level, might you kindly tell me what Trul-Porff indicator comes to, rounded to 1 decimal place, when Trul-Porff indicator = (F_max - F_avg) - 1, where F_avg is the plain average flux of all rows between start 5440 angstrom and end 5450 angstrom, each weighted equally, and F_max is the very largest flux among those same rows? 1.6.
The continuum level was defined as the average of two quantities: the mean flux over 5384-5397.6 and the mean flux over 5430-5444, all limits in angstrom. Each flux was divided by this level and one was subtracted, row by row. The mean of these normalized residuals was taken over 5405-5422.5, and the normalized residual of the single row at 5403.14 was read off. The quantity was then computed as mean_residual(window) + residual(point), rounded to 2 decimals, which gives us -0.17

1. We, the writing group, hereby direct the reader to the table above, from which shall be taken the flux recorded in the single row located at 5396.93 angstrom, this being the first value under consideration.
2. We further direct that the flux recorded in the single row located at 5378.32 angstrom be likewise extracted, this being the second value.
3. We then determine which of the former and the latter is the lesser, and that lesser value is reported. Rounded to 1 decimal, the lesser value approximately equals 14.9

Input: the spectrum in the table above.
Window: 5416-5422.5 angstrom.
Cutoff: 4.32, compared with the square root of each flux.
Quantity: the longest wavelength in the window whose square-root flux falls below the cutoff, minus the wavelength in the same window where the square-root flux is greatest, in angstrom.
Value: 1.2 angstrom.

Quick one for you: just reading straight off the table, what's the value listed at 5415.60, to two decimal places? 17.64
